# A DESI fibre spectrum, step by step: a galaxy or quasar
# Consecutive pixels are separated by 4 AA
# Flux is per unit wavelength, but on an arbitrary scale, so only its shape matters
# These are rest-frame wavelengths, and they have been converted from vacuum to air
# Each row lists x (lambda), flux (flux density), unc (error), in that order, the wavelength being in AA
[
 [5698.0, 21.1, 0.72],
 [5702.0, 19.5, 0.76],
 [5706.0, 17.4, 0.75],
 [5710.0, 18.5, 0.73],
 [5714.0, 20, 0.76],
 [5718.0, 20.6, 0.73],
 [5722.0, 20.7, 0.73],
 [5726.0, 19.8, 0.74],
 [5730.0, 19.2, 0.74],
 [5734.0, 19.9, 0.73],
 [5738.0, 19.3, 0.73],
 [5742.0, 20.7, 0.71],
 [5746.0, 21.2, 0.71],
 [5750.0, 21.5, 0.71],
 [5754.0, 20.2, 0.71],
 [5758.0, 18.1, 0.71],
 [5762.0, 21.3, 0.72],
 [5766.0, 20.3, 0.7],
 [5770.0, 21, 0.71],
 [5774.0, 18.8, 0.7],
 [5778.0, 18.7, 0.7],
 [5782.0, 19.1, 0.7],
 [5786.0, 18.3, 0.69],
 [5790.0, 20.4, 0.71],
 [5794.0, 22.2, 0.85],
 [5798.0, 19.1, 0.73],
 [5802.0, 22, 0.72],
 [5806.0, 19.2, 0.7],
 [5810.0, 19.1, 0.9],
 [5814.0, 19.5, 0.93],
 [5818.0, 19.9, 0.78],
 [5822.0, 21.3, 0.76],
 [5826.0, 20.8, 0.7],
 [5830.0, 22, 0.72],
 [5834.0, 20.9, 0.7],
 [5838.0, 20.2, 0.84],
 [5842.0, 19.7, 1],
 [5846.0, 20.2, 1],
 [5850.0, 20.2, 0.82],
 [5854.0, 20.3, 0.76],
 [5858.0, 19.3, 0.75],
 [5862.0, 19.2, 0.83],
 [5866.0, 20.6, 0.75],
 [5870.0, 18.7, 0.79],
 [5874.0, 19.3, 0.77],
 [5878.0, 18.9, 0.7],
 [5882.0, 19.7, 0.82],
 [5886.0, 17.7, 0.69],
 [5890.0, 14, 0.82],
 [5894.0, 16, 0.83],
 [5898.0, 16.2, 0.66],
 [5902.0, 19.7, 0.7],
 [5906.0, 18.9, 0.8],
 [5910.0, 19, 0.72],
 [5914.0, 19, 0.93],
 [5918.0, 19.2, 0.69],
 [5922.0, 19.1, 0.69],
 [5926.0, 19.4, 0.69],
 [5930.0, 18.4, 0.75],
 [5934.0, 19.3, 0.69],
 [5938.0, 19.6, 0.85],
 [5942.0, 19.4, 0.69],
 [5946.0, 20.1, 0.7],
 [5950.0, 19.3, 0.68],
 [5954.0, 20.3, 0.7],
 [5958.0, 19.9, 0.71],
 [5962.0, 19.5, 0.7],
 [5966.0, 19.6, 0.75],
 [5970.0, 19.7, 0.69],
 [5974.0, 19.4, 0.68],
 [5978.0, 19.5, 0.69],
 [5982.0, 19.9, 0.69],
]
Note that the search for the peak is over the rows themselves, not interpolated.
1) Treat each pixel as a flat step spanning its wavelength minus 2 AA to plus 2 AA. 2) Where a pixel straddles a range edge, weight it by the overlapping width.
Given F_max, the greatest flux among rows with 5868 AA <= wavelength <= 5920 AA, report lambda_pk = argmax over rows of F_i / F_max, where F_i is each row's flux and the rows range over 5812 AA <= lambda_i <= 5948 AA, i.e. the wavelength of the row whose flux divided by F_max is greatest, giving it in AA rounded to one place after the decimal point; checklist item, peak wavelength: 5830.0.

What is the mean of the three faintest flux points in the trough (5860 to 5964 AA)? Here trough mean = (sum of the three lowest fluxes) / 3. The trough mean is 15.40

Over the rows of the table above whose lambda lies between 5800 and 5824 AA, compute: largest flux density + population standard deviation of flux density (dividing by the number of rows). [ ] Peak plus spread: 23.1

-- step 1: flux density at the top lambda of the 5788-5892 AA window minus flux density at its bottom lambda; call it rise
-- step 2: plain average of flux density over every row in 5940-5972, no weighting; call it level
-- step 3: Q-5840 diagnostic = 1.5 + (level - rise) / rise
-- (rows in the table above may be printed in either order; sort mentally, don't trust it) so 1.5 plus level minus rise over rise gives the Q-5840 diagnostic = -3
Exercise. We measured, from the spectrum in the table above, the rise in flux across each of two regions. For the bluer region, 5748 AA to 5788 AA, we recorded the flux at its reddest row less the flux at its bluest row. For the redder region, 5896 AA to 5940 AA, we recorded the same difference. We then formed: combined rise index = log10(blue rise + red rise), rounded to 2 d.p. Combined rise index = -0.70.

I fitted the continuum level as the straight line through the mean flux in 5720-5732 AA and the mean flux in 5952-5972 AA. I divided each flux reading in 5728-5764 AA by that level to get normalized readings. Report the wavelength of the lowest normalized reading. 5758.0 AA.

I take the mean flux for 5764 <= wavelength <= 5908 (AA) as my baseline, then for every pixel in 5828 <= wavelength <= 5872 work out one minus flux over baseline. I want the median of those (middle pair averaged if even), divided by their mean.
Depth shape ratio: 1.1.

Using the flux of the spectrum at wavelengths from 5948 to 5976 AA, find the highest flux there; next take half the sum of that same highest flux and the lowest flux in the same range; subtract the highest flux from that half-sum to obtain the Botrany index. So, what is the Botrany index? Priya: -0.5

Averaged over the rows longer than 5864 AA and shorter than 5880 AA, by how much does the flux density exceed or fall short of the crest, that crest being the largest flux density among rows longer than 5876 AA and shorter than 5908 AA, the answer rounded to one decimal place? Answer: -0.3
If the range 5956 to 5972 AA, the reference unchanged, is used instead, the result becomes 0.0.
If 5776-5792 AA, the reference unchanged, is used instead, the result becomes -0.6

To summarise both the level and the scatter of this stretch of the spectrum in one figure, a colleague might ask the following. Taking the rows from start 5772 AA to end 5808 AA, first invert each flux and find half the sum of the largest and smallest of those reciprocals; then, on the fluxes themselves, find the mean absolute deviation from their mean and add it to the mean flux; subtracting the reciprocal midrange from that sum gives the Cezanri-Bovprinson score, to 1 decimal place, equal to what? 20.9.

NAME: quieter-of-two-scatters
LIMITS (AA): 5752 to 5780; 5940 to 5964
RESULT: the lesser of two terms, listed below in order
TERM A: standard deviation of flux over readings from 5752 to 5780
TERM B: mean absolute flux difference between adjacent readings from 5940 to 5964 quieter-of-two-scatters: 0.66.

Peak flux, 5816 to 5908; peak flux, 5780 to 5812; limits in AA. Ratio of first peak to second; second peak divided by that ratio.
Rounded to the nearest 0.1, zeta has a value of 22.4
